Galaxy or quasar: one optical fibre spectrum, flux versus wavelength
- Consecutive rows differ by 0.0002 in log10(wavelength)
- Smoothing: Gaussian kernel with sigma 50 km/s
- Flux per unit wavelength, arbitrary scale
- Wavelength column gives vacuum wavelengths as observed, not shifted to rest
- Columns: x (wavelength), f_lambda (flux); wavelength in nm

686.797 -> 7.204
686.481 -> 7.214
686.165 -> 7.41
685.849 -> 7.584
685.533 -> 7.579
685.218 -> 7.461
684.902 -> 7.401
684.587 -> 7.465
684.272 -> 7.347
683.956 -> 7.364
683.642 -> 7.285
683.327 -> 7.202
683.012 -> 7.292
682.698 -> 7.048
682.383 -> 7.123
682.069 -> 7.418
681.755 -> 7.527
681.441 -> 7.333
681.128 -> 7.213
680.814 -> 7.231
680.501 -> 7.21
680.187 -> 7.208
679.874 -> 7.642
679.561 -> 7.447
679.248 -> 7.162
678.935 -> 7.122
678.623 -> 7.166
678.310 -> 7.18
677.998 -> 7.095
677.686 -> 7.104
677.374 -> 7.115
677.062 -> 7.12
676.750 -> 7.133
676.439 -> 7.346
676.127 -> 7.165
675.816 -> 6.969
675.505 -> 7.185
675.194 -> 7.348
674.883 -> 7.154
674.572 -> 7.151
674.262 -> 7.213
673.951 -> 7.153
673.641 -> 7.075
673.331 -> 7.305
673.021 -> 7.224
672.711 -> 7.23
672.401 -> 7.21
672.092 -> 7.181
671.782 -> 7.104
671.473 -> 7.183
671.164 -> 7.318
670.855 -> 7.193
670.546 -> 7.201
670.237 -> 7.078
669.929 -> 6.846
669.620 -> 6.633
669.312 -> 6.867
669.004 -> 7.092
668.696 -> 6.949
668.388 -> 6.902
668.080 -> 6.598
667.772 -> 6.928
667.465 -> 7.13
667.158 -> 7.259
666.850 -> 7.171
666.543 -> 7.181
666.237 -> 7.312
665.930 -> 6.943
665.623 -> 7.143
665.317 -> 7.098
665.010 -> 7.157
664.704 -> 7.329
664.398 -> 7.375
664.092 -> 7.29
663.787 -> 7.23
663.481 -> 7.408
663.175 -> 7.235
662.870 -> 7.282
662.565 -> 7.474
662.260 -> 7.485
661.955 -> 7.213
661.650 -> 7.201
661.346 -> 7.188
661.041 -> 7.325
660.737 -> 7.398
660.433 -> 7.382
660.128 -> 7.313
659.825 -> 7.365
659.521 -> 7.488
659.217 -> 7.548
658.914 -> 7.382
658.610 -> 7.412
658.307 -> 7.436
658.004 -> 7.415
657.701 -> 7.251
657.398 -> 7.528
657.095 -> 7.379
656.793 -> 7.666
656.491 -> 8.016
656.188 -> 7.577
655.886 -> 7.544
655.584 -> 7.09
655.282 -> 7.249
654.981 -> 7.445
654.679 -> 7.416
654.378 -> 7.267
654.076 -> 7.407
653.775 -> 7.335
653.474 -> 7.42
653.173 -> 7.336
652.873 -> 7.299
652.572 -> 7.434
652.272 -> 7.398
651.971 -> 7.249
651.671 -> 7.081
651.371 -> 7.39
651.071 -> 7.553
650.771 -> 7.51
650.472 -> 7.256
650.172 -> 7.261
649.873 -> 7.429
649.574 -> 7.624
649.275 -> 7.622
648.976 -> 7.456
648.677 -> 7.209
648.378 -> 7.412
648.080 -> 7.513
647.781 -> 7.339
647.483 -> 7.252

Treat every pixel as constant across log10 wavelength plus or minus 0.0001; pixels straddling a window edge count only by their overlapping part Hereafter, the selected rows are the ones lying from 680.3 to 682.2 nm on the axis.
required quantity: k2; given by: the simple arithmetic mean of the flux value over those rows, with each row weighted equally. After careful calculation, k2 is 7.32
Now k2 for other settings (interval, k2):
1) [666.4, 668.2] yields 7.04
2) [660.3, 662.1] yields 7.28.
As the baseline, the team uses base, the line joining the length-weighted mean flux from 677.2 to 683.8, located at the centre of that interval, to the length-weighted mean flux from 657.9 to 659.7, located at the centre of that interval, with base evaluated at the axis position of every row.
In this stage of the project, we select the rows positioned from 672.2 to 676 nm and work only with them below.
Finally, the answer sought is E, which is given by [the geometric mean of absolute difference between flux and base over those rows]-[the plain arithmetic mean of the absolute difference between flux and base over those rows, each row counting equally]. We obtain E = -0.0323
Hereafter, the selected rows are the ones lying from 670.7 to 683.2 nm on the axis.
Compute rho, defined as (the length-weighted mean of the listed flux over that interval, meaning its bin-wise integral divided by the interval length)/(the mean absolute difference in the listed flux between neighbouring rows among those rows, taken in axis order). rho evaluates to 65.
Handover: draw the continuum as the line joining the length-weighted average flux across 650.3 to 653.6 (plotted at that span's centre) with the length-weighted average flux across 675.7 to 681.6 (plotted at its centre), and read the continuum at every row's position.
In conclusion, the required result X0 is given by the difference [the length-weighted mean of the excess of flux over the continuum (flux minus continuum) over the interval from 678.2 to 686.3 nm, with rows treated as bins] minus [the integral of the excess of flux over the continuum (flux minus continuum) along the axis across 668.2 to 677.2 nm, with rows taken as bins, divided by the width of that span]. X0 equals 0.26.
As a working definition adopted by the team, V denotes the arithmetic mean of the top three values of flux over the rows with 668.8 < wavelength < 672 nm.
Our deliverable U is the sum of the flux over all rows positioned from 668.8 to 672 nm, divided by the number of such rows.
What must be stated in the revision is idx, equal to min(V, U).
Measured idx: 7.05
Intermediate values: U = 7.05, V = 7.24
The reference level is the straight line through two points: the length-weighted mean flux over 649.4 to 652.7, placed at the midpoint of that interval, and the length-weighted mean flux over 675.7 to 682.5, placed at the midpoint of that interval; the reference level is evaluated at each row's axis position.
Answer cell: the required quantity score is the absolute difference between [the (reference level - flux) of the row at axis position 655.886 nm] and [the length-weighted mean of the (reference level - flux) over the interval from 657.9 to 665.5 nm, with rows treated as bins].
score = 0.18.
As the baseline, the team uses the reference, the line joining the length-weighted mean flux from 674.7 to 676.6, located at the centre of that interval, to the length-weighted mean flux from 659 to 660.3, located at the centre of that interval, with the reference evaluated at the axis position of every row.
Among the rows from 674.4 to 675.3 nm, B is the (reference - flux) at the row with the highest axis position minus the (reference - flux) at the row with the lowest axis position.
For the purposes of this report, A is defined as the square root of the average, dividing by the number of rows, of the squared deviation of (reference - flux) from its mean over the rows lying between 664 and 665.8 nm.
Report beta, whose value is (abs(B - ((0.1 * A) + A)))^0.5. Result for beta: 0.56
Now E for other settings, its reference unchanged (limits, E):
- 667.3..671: -0.0502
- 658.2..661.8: -0.0227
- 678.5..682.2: -0.0469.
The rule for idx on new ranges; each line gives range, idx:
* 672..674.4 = 7.20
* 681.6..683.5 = 7.27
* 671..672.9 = 7.20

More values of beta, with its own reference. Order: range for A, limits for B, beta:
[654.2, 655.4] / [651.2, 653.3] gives 0.26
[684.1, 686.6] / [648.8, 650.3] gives 0.23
